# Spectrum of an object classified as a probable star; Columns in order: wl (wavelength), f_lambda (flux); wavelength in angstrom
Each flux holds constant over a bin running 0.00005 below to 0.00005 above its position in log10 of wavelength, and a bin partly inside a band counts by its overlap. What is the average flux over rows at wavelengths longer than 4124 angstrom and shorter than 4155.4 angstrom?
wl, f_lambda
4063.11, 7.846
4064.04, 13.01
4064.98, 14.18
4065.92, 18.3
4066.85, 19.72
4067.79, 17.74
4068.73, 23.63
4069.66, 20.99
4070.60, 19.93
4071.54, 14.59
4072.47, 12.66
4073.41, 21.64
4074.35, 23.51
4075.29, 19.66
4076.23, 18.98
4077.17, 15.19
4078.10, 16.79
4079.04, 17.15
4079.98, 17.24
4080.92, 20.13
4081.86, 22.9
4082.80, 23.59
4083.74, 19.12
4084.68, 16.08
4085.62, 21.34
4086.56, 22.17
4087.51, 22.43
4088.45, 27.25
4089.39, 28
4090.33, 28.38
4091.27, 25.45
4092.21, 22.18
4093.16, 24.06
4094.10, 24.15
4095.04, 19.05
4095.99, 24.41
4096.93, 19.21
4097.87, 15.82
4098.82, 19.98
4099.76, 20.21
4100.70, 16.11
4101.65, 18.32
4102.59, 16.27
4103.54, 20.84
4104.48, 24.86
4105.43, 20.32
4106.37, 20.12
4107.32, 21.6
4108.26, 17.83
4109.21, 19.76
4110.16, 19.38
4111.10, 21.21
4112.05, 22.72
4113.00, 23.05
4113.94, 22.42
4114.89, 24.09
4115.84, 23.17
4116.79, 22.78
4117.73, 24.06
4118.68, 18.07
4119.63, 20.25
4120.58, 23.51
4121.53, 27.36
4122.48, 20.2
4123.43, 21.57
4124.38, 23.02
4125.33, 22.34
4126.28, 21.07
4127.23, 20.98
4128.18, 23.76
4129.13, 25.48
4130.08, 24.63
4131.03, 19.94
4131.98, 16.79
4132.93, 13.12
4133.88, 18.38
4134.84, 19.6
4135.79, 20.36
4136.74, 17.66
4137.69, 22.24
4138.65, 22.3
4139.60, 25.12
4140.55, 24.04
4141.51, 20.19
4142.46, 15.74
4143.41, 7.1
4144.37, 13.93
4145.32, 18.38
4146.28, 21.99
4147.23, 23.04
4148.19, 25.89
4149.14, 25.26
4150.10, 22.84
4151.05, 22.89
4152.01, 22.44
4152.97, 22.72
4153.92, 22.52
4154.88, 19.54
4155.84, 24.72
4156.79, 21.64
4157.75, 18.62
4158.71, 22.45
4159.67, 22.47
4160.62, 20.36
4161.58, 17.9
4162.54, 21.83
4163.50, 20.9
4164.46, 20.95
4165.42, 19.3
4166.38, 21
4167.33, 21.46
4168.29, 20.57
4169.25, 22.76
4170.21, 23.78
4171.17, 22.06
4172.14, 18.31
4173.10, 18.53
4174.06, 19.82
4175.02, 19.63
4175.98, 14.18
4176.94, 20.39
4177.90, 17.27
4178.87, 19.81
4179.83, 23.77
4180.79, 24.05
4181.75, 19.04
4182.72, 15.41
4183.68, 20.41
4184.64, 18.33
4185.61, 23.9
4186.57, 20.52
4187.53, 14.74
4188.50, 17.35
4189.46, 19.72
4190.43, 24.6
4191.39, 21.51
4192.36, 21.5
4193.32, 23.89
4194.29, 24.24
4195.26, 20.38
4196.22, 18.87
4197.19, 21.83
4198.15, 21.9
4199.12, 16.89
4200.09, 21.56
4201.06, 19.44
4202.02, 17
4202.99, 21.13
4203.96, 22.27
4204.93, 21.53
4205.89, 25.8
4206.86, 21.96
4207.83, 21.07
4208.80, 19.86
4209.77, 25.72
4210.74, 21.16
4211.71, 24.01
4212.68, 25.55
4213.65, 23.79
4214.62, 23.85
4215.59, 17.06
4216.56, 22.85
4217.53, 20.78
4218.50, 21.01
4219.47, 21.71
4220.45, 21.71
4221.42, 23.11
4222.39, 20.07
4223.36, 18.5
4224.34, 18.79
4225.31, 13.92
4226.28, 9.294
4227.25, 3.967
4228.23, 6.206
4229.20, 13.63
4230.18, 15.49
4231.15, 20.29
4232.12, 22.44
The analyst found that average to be 20.8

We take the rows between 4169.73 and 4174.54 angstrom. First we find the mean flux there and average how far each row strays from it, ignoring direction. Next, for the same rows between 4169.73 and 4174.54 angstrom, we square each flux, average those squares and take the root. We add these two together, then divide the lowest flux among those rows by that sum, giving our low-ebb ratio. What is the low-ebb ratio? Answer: 0.81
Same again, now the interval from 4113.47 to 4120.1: 0.76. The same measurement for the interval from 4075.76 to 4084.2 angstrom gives 0.71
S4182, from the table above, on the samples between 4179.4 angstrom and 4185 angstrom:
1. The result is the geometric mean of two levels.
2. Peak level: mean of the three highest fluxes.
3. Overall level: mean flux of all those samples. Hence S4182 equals 21.4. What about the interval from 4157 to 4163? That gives 21.4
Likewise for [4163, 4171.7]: 22.1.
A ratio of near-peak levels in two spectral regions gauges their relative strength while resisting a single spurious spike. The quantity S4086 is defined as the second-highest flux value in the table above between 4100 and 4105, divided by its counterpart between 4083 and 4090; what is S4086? 0.76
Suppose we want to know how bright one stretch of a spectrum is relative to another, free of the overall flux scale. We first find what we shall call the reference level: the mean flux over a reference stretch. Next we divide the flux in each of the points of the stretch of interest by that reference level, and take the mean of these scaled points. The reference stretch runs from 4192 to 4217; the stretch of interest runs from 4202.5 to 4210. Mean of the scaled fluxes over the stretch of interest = 1.03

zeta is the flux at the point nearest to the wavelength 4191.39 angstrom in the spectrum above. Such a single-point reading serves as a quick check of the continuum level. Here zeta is 21.51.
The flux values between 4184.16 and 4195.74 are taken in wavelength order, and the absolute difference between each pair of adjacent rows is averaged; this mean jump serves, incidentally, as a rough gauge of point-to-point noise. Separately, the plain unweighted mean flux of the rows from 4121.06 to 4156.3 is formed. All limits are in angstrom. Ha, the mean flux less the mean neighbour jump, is 17.9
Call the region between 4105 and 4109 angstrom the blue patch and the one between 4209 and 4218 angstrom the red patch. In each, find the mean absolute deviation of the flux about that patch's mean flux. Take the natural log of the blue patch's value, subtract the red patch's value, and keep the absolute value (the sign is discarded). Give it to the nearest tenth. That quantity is 2.0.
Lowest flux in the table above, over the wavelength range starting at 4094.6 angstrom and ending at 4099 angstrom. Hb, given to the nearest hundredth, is 15.82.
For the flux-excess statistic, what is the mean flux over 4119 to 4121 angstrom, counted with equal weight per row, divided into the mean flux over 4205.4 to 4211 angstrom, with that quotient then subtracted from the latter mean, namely 21.6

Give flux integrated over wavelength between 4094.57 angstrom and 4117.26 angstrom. 467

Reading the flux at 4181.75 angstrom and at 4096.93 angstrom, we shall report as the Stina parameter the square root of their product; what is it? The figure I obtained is 19.1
